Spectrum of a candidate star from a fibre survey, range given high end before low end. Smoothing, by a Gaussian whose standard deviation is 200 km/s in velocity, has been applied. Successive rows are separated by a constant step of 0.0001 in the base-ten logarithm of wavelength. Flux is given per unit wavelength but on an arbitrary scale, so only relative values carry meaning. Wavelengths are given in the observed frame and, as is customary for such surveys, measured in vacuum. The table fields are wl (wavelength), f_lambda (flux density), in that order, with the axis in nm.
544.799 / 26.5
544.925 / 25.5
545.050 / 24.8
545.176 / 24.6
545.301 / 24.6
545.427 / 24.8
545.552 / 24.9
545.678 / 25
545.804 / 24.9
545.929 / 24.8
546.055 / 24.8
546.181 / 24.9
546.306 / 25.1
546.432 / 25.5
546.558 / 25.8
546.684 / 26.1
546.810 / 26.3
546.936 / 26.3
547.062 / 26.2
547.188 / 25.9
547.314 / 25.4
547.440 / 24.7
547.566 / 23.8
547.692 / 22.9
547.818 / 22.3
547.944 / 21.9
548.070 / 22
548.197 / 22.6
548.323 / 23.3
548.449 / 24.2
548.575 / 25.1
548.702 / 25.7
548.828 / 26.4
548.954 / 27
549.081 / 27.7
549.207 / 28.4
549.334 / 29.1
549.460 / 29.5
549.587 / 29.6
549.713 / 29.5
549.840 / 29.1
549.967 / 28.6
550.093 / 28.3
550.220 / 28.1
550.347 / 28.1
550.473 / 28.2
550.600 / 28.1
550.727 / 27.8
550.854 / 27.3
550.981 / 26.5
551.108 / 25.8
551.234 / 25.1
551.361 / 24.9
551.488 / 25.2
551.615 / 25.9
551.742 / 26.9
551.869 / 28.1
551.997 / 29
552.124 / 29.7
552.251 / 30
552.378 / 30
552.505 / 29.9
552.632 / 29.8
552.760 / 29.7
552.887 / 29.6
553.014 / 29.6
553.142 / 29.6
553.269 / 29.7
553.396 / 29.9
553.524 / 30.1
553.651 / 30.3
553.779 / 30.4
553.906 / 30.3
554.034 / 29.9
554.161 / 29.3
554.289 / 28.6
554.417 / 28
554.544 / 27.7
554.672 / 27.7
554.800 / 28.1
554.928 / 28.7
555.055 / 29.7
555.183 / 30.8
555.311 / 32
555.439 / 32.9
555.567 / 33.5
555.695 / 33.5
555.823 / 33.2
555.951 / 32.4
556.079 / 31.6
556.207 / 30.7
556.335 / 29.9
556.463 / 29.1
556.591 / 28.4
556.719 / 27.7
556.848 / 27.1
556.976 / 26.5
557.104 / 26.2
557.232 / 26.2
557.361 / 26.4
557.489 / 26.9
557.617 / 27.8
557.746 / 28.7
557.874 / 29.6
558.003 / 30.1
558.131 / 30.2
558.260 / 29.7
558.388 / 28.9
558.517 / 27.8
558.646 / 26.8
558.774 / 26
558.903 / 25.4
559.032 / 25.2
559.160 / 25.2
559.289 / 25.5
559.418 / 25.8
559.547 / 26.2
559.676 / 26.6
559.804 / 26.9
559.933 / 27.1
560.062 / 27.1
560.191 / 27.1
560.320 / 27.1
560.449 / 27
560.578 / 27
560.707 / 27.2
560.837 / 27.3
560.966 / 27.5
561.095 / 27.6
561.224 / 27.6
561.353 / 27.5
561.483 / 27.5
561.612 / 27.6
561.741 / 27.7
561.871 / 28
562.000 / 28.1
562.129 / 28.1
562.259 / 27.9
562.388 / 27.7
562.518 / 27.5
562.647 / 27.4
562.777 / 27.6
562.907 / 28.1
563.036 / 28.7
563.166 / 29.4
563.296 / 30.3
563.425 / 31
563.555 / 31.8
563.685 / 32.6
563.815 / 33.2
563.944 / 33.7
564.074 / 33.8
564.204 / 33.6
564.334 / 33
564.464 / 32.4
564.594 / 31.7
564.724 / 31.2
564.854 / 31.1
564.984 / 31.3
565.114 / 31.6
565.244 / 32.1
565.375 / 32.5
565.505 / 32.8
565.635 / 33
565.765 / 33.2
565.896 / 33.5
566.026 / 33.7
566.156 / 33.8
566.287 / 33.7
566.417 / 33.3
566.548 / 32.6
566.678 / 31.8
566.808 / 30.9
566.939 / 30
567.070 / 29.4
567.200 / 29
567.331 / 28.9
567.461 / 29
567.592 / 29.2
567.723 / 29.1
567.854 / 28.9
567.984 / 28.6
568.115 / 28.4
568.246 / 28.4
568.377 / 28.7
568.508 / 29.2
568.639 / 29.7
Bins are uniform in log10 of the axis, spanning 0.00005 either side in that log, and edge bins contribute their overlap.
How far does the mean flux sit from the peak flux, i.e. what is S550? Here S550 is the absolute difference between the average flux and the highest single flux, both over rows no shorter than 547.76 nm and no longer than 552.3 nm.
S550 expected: 3.2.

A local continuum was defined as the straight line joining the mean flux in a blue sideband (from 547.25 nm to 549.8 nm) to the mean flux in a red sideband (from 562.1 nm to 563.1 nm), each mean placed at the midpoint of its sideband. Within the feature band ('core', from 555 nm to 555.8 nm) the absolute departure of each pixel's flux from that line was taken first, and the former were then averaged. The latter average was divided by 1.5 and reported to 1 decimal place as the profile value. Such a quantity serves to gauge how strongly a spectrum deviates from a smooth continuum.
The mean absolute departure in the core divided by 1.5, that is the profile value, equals 3.6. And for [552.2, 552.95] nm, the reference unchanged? 2.4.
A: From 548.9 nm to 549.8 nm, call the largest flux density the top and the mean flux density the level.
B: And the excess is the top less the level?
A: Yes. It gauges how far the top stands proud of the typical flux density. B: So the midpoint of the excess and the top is 15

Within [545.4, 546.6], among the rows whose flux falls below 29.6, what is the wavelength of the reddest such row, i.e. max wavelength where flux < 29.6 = 546.558 nm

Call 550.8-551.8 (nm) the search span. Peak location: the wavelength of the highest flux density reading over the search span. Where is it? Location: 550.854 nm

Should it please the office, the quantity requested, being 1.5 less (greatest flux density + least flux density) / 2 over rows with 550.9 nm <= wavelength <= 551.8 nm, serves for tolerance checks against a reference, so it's -24.4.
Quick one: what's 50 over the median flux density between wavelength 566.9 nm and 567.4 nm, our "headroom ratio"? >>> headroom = 1.712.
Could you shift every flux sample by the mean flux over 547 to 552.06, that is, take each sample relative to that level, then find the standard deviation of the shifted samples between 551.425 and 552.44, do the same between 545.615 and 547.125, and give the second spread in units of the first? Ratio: 0.3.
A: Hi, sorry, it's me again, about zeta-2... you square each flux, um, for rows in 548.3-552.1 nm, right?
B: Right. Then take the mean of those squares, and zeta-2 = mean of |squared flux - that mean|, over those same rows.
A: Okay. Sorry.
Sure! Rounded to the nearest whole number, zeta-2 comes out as 78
